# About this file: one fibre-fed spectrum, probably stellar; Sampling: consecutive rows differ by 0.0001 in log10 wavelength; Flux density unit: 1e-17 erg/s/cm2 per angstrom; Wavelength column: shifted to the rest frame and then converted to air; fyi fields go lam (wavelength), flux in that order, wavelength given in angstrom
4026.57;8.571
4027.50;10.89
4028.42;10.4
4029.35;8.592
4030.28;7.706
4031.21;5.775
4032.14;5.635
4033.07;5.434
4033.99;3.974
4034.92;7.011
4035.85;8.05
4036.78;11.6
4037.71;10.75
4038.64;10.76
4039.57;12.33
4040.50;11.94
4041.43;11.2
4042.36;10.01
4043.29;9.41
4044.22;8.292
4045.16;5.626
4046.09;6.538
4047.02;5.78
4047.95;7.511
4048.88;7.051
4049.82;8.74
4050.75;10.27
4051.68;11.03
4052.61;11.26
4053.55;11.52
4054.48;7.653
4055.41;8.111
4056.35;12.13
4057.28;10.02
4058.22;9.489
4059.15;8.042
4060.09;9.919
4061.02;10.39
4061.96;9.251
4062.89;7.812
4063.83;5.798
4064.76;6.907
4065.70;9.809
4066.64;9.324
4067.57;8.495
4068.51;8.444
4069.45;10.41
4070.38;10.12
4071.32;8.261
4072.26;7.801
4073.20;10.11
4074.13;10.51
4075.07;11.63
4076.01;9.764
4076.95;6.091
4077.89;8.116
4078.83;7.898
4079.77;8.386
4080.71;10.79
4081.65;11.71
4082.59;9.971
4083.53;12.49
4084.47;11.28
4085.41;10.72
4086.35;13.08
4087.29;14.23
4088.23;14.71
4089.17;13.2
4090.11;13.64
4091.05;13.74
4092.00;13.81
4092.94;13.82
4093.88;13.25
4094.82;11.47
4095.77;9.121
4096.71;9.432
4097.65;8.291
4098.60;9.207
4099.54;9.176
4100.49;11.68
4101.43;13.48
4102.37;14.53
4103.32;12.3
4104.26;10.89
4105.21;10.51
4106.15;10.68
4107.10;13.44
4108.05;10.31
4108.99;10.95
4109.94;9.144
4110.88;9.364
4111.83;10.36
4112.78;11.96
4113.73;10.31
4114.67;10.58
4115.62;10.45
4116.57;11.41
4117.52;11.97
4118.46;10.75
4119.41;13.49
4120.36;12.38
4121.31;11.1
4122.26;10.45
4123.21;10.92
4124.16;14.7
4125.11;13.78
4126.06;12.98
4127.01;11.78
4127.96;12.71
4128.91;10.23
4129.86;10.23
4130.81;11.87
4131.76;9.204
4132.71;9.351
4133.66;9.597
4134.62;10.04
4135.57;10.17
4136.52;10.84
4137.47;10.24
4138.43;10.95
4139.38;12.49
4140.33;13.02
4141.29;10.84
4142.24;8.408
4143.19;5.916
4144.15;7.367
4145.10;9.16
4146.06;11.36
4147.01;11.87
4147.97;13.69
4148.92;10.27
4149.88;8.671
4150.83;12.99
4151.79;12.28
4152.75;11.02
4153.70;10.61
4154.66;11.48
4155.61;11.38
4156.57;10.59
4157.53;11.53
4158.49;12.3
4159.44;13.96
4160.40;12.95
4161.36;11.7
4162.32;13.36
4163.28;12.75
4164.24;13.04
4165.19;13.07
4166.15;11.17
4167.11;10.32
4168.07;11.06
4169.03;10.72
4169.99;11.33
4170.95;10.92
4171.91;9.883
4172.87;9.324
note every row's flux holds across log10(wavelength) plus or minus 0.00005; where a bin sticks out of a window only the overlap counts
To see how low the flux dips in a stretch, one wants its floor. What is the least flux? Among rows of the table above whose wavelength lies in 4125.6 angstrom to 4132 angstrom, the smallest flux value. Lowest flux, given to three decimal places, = 9.204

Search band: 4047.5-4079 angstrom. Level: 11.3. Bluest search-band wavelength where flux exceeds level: 4053.55 angstrom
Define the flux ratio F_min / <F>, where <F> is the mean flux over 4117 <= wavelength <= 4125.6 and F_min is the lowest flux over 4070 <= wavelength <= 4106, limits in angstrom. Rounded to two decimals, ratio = 0.50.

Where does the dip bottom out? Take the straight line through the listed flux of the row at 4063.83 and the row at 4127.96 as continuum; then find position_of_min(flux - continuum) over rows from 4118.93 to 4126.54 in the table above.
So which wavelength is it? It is 4122.26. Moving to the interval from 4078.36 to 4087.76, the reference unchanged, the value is 4078.83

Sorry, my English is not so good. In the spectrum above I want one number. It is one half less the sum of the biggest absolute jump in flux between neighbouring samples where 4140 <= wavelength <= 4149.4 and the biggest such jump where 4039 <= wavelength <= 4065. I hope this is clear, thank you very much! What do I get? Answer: -6.9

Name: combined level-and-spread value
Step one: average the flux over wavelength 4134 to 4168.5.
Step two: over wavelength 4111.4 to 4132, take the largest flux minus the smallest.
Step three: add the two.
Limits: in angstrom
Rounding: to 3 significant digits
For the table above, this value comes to 16.7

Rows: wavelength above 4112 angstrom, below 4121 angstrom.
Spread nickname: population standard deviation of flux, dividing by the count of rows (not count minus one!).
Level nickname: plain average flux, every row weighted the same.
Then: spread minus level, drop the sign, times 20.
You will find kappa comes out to 209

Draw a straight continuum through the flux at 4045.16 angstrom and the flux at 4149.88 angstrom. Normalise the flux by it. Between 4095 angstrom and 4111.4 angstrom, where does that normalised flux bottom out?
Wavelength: 4097.65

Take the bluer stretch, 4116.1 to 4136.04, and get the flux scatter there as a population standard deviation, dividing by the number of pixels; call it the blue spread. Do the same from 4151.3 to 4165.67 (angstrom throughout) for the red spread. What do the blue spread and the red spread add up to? 2.5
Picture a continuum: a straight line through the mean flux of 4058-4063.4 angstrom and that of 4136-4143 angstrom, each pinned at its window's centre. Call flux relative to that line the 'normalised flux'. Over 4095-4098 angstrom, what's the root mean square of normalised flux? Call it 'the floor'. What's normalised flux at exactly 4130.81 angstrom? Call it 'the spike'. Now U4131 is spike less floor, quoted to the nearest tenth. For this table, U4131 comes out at 0.2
